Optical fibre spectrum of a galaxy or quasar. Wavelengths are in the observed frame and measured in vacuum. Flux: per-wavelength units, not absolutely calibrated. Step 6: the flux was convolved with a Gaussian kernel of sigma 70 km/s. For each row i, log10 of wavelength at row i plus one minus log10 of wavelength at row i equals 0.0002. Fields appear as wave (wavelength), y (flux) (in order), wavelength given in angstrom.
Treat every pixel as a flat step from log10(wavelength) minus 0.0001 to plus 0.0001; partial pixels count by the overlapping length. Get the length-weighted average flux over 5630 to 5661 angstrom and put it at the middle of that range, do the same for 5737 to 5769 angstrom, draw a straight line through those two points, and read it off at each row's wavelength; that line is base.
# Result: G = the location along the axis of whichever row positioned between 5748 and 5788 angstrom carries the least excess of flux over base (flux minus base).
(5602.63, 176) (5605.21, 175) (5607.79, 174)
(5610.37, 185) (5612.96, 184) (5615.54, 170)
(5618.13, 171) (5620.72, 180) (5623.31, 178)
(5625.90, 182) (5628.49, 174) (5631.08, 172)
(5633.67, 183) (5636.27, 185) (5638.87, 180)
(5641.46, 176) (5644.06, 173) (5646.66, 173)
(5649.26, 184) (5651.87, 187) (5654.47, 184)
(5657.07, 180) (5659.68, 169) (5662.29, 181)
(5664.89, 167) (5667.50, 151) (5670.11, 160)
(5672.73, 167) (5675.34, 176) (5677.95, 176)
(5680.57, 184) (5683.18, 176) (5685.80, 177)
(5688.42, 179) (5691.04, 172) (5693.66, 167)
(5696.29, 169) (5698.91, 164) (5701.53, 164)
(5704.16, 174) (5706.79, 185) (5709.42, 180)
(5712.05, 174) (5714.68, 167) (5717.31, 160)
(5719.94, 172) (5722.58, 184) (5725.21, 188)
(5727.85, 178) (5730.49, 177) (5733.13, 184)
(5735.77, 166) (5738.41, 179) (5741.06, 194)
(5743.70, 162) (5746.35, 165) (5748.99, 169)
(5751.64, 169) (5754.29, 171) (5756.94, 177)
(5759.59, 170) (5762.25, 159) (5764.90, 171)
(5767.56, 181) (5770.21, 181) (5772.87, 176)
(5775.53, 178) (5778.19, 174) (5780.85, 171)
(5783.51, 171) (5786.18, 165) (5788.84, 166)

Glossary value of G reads 5762.25 angstrom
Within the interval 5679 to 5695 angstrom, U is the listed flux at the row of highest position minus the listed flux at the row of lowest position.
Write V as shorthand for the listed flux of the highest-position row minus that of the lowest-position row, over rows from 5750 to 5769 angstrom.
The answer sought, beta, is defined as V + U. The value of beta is -5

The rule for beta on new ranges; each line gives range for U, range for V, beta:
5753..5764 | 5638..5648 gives -19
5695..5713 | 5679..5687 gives -2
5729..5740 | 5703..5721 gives 0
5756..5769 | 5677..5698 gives -3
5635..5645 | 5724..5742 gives -6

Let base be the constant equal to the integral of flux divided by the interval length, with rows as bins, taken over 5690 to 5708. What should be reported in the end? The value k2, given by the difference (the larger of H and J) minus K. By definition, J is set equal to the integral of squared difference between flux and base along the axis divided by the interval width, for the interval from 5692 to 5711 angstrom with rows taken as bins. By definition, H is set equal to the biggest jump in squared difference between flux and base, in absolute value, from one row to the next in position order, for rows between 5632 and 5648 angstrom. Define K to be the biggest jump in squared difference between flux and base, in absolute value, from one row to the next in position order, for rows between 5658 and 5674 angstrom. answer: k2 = -252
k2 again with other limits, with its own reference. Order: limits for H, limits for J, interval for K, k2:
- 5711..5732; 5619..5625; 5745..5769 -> 114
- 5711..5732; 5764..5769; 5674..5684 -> 98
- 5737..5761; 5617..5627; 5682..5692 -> 409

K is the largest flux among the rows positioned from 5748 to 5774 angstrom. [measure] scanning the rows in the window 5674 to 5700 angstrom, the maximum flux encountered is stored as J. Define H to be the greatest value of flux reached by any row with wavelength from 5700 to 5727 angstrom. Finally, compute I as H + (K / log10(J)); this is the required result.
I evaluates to 268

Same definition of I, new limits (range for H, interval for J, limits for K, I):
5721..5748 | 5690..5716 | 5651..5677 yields 276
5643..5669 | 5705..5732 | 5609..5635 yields 268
